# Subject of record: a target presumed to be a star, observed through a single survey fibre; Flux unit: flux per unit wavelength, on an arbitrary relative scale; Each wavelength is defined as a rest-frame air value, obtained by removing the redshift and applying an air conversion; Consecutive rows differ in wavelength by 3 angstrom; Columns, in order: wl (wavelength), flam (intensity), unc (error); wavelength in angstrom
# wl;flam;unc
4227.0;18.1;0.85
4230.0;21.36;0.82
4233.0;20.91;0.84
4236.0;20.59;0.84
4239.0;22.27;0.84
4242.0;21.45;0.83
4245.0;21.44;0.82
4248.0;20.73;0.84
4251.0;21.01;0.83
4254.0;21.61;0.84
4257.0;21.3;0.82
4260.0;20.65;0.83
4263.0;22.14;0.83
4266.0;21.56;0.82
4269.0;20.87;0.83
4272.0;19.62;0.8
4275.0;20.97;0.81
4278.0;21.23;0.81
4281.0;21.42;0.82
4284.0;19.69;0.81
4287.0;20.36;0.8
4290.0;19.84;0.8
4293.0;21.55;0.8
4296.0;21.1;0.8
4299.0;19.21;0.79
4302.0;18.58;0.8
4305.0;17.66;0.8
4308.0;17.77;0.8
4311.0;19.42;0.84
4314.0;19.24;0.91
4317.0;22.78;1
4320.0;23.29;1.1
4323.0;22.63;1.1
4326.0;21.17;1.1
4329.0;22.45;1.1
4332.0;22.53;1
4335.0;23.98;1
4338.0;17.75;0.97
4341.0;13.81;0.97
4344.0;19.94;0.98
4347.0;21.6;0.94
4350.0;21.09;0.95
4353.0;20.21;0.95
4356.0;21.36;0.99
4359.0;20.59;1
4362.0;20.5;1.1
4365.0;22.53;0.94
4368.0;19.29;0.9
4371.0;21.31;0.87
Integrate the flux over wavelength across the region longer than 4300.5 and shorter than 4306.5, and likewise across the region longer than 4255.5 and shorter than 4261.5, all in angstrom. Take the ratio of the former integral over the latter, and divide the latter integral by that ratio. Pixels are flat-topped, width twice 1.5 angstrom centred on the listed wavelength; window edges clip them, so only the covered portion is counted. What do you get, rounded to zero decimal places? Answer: 146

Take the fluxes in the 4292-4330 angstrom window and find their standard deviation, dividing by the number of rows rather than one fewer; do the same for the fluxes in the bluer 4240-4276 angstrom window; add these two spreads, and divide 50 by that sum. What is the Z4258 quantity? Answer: 19.9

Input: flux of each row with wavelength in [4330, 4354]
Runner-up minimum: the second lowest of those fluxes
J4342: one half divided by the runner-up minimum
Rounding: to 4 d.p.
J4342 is 0.0282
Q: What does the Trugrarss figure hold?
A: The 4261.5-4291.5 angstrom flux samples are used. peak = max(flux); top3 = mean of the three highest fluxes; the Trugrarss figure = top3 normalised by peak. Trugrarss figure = 0.980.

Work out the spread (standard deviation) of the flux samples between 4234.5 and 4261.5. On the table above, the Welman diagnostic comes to 0.5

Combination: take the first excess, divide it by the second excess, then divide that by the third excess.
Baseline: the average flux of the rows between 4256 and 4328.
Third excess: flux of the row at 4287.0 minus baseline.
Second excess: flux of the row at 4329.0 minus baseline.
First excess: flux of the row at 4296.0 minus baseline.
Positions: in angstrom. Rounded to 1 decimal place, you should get -1.2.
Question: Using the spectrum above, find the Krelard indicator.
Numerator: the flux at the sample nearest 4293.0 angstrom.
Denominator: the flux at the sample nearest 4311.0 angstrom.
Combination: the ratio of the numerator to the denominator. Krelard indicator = 1.11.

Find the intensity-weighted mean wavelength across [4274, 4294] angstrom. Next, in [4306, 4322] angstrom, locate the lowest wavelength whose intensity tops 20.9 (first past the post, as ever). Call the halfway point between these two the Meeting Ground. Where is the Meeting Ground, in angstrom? 4300.5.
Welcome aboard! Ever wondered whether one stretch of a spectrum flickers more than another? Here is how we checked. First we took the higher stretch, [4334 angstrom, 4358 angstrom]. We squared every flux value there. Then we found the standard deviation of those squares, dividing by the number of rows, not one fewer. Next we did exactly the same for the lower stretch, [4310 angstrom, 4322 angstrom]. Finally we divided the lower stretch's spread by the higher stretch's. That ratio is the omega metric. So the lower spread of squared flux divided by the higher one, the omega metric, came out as 0.7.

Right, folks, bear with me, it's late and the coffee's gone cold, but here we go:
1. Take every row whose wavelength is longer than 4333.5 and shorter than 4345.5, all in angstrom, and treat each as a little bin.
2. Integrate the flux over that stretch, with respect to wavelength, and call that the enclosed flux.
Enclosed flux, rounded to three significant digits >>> 226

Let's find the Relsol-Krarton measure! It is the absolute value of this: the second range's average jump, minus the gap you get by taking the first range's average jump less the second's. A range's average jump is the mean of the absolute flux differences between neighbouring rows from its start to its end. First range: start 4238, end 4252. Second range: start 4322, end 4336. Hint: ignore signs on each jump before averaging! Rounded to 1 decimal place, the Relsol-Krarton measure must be 1.7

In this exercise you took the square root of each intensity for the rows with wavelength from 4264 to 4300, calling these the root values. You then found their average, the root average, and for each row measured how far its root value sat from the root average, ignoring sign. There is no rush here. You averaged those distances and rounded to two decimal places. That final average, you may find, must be 0.08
